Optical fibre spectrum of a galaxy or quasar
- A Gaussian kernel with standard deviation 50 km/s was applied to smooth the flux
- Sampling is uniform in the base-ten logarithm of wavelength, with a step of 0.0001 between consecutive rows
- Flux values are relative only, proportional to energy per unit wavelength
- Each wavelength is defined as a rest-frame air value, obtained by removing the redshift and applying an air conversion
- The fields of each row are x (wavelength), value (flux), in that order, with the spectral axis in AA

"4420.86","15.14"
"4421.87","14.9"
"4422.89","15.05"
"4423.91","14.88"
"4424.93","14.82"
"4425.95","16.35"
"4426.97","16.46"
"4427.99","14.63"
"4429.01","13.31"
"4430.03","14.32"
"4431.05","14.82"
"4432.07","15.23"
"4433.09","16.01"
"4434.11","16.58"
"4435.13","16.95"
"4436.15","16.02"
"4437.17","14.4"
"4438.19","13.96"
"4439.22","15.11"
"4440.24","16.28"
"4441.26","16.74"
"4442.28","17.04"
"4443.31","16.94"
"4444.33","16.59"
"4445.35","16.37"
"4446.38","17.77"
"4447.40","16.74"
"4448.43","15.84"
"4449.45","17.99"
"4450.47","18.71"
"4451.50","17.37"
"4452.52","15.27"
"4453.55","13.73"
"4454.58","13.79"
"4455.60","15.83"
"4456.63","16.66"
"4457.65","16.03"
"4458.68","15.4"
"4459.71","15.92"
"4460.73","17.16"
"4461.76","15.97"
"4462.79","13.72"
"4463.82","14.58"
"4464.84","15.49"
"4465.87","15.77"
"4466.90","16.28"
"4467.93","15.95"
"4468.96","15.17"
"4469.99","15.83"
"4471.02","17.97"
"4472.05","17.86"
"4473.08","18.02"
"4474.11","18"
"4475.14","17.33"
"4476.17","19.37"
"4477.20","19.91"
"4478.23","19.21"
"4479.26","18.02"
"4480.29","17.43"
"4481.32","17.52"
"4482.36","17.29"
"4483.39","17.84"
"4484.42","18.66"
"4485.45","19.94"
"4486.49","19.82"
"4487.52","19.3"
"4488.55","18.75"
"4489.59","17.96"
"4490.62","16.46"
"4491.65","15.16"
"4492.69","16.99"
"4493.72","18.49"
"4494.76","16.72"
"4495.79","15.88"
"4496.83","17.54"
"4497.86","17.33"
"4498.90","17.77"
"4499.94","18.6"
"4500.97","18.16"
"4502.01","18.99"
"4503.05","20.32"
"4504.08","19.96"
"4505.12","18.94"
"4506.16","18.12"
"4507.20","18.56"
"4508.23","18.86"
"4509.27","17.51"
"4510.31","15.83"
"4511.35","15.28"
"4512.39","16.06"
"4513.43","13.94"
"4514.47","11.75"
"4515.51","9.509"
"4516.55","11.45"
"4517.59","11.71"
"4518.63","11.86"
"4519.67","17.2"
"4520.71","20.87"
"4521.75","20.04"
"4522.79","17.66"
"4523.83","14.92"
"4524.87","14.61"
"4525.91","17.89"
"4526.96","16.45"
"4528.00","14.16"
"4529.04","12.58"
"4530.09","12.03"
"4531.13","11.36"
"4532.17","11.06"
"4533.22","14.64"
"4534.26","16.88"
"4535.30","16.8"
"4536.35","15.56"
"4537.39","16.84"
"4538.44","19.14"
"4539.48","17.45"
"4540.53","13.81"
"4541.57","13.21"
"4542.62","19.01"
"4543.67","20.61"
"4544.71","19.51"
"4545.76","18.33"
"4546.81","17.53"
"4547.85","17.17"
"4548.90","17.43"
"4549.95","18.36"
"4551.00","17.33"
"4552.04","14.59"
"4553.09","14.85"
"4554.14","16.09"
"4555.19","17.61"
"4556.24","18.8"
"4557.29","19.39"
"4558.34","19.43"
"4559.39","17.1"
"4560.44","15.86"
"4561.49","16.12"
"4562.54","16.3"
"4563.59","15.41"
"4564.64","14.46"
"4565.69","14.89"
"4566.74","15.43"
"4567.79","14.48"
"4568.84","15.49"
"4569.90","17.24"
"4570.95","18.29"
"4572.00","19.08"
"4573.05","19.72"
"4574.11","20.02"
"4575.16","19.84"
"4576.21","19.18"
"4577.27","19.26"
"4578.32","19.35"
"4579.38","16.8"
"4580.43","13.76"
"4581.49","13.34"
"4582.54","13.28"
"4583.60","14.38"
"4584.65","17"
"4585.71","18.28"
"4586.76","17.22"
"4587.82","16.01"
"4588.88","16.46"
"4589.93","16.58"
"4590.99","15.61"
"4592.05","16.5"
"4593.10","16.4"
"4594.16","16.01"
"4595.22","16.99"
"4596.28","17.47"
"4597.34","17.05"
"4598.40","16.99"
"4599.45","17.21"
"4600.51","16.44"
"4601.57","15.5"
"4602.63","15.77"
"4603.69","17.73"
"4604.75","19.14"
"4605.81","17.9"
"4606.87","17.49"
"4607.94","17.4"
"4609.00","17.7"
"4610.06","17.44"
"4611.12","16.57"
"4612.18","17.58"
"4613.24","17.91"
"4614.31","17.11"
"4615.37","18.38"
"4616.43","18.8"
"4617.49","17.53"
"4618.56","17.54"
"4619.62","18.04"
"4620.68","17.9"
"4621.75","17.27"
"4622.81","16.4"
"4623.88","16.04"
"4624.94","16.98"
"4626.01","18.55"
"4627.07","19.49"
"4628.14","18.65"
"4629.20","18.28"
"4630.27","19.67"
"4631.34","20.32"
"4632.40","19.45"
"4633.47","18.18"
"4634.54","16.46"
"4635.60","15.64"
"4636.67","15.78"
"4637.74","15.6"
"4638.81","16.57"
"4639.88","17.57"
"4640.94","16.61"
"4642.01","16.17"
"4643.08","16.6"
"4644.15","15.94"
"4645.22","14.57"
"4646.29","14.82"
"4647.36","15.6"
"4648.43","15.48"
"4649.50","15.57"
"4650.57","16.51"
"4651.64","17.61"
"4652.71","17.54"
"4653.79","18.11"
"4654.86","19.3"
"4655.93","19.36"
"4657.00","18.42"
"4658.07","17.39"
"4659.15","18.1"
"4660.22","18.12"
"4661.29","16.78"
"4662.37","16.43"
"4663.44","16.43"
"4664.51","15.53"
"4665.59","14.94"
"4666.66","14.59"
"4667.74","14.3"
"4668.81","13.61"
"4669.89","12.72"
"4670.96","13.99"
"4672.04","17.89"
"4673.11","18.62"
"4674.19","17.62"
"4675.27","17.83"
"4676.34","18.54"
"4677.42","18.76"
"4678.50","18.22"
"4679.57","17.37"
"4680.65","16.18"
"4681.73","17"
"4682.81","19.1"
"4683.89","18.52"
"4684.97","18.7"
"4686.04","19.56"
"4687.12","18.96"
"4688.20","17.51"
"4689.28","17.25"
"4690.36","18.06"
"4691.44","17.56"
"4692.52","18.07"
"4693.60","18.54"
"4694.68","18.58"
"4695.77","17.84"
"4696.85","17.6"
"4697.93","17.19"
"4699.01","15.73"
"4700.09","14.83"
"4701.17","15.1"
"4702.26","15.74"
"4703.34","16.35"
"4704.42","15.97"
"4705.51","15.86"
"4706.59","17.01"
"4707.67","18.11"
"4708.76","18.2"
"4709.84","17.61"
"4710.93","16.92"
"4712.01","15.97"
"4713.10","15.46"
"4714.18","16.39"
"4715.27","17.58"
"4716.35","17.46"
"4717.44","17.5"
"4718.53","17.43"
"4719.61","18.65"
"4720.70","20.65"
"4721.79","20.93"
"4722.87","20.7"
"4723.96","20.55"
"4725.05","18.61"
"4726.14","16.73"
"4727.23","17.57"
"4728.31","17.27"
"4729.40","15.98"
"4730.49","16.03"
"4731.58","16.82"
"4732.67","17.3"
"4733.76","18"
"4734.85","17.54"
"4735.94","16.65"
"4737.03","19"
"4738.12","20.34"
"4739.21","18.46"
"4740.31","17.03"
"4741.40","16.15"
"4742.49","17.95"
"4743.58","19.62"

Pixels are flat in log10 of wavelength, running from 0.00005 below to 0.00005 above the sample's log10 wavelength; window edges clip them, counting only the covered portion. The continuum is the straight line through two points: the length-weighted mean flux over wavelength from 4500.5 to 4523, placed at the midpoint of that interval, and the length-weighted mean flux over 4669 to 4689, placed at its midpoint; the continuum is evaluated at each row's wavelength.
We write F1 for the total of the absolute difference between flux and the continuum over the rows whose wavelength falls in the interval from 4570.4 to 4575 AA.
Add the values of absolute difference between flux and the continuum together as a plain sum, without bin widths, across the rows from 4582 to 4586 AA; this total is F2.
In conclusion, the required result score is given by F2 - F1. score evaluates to -2.1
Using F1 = 10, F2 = 8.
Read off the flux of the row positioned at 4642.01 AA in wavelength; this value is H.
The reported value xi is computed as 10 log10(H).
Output 12.1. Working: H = 16.17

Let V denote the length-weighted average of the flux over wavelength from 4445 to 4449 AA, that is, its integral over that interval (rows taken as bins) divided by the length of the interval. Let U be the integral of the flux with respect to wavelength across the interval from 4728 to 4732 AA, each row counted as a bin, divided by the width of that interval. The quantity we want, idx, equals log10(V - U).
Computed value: -0.63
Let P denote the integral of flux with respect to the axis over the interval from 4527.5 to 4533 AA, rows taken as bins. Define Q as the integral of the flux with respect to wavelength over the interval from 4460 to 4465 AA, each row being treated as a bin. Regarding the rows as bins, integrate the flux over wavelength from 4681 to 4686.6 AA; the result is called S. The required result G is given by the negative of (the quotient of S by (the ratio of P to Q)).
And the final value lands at -118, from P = 68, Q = 77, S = 104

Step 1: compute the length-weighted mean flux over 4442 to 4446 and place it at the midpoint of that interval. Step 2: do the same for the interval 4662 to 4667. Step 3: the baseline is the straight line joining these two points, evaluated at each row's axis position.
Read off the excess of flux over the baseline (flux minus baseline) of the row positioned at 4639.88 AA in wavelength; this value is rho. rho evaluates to 1.8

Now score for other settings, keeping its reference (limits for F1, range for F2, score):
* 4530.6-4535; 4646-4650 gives -5.1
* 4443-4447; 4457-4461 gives -1.6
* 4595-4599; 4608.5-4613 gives 1.4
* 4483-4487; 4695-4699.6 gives -8.5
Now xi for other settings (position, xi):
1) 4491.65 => 11.8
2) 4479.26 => 12.6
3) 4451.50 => 12.4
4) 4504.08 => 13.0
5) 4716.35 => 12.4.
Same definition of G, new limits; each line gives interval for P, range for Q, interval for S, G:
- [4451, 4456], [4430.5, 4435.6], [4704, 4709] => -91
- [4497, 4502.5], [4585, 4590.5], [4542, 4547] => -88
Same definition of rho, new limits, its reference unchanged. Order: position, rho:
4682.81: 3.6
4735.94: 1.4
